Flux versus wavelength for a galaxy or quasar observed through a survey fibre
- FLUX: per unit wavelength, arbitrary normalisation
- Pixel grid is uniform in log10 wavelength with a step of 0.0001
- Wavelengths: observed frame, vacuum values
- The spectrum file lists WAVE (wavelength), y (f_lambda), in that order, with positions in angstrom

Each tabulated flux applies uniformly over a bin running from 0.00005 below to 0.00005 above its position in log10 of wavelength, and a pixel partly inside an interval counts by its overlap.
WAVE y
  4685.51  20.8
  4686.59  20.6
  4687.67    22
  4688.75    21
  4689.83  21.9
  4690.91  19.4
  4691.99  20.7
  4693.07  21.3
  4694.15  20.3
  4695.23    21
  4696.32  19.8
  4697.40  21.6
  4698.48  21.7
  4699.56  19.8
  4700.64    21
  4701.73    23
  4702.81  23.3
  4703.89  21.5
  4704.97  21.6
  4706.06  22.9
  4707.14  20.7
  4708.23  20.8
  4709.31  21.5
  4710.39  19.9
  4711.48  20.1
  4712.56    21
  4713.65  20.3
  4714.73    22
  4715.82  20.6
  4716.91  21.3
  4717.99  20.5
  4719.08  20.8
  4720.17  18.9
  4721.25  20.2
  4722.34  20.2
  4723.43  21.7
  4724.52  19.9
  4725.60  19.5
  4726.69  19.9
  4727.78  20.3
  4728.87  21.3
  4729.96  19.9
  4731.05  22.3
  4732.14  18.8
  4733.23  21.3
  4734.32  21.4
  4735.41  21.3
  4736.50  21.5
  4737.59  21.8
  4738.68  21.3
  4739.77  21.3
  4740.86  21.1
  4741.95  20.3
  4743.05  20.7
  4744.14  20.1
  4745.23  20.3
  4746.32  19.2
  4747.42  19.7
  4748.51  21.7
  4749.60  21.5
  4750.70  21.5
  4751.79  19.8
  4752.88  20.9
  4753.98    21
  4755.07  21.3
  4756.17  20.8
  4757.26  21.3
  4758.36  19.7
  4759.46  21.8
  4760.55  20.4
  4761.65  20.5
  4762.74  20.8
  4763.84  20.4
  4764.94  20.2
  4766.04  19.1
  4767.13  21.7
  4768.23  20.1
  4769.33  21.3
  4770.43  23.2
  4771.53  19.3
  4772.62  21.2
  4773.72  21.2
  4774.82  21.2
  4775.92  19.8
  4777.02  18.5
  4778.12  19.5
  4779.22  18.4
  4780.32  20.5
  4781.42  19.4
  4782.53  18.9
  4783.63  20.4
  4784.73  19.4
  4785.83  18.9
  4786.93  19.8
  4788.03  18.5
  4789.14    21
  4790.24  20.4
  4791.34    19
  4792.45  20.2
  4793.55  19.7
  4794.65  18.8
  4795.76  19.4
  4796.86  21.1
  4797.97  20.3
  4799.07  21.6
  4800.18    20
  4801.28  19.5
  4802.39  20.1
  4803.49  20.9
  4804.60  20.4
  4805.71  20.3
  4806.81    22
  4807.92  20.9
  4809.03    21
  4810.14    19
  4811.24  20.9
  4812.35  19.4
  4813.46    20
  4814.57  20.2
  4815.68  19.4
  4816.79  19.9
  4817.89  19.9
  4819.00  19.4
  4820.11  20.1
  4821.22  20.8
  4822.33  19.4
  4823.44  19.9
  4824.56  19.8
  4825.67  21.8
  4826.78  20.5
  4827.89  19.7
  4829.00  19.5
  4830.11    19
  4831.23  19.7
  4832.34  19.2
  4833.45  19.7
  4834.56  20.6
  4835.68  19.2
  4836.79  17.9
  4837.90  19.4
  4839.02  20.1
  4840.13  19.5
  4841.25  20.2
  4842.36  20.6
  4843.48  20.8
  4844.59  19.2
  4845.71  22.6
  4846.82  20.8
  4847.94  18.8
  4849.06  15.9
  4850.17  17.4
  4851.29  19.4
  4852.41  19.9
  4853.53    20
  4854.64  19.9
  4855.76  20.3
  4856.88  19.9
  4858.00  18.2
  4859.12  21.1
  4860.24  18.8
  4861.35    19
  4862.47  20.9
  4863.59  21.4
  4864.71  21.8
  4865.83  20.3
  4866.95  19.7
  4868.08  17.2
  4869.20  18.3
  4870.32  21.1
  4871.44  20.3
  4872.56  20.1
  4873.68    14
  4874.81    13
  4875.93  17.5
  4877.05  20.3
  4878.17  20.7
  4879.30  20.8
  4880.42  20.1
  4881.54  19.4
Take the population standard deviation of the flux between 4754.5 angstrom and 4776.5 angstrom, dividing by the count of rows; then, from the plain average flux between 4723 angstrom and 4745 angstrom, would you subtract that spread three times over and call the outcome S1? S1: 18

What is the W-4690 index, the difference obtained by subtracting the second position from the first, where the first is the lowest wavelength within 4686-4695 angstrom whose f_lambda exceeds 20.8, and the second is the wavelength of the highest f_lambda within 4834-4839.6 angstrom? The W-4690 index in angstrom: -146.9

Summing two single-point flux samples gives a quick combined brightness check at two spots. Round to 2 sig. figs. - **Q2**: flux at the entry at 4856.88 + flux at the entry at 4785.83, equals 39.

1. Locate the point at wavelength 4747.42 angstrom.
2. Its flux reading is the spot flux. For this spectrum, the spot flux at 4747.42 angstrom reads 19.7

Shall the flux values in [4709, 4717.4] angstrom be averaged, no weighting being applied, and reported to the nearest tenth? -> 20.8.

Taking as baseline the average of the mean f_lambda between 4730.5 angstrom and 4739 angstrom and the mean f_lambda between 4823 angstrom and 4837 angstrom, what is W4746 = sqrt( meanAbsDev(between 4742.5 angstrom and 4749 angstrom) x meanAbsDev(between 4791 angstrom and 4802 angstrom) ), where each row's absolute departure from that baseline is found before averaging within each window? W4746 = 0.76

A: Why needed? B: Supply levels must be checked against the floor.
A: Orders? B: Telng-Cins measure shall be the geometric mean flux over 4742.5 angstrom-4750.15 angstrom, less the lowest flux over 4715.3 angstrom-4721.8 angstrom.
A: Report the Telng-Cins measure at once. 1.54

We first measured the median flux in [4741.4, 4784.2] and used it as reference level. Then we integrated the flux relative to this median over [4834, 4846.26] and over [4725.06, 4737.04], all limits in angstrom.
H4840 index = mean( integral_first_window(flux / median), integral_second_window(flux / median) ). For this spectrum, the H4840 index 12.1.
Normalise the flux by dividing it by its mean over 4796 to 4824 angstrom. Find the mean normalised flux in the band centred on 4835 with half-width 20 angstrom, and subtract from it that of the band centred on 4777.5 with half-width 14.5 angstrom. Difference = -0.016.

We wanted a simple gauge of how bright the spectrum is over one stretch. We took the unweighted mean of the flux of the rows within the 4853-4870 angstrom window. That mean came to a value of 19.8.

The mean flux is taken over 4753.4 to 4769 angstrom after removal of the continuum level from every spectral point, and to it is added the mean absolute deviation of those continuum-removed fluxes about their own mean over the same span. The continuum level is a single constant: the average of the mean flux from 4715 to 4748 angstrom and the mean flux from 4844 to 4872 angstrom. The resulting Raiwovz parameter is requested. 1.11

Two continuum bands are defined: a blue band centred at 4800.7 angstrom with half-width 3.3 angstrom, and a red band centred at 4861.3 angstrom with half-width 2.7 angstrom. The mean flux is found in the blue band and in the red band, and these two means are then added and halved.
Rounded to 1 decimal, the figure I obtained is 20.3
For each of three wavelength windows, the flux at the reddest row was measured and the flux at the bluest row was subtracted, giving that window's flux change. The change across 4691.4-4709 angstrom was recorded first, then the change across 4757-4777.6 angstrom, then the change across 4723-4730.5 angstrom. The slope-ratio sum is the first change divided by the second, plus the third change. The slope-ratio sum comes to -2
